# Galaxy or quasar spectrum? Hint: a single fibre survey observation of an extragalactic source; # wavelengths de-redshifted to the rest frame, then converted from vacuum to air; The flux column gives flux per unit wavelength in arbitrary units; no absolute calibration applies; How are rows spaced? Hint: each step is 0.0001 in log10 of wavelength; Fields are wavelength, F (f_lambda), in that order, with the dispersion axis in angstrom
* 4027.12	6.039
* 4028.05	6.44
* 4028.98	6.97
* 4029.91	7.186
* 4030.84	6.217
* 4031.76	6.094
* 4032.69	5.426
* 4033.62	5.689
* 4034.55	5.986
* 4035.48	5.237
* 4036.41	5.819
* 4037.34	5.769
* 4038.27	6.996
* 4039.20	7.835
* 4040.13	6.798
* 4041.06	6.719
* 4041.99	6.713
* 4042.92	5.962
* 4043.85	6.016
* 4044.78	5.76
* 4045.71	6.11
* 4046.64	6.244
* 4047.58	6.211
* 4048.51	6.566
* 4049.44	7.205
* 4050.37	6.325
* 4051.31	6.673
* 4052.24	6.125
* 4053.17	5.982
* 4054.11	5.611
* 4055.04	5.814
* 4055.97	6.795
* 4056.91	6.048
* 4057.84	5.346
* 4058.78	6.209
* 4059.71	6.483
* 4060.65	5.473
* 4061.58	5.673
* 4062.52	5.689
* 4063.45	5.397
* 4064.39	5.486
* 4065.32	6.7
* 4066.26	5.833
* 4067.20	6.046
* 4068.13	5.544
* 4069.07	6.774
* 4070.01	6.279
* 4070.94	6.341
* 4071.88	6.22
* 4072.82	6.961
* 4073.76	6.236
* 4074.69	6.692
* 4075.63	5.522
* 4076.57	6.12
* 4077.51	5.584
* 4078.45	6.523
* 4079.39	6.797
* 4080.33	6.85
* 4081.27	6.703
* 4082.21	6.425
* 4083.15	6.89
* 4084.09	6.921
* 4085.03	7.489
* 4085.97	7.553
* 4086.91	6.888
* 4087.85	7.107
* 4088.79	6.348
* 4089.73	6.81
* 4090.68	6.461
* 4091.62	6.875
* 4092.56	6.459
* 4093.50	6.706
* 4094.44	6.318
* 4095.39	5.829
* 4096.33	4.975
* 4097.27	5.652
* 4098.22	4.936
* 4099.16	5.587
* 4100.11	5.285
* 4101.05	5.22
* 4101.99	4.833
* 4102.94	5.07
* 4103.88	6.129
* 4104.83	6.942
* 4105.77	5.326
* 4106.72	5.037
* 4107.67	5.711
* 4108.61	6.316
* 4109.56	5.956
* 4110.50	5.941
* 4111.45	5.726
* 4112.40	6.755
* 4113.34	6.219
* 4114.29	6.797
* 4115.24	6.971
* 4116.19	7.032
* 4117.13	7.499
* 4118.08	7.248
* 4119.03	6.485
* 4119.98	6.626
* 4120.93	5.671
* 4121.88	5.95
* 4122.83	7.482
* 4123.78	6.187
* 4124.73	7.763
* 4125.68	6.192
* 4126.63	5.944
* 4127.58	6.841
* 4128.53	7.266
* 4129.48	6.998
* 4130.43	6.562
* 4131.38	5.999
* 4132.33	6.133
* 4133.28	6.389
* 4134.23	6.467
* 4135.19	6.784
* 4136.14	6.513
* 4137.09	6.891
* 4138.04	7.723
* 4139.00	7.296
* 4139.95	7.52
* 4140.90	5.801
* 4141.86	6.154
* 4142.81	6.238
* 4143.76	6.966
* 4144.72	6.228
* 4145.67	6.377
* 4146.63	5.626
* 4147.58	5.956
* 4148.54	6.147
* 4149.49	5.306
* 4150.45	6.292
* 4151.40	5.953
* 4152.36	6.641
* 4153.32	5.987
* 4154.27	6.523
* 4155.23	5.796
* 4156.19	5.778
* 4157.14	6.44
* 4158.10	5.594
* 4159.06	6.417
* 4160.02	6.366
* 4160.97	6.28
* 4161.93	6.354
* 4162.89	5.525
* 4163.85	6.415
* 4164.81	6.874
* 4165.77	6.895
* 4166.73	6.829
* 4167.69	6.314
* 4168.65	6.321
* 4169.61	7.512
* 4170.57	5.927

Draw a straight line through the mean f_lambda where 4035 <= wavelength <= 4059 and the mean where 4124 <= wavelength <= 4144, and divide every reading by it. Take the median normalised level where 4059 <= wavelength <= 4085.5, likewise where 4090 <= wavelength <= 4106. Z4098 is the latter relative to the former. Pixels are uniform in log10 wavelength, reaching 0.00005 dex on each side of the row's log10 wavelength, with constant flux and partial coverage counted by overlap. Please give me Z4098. 0.88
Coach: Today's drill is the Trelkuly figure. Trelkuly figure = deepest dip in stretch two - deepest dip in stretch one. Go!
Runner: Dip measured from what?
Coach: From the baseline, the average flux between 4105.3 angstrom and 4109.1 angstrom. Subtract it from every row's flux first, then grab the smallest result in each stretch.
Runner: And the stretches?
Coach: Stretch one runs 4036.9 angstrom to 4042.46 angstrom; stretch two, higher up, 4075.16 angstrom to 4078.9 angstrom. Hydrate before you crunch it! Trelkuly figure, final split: -0.25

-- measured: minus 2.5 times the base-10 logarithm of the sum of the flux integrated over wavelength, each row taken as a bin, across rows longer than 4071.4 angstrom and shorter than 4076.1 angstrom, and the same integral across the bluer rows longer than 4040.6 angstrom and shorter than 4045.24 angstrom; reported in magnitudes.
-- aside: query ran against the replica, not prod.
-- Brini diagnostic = -4.42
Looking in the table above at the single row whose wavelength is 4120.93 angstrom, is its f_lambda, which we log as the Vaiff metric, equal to 5.671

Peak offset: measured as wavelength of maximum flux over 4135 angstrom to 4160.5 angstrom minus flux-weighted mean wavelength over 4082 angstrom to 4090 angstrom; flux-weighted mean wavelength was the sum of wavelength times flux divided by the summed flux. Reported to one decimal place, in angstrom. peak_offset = 52.1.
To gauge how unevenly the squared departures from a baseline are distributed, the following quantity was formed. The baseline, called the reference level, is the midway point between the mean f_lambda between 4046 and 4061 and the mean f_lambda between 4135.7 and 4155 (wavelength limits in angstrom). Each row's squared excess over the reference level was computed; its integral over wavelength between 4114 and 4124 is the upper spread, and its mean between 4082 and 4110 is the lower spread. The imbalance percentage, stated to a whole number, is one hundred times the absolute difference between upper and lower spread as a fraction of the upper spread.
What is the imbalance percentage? 88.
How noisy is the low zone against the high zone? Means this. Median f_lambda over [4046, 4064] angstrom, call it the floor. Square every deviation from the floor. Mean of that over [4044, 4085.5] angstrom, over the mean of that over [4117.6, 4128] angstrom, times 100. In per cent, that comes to 46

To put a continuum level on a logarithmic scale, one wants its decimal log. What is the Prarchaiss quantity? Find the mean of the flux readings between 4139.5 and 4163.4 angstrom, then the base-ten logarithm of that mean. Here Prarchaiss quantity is 0.790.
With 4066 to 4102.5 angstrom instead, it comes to 0.797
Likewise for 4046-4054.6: 0.801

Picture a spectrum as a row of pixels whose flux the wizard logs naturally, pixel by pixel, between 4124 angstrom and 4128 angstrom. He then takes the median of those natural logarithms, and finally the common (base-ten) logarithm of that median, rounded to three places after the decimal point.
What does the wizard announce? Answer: 0.273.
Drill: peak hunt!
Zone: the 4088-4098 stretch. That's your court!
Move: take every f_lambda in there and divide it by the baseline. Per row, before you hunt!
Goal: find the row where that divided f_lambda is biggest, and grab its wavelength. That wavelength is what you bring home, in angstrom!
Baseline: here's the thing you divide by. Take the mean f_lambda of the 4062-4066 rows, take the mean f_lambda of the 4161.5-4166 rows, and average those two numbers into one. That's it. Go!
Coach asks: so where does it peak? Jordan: 4091.62 angstrom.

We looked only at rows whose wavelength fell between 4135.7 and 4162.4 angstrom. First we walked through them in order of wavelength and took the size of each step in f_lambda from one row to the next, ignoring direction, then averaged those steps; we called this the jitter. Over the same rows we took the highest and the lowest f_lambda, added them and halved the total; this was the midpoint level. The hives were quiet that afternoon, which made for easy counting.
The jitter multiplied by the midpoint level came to 3.4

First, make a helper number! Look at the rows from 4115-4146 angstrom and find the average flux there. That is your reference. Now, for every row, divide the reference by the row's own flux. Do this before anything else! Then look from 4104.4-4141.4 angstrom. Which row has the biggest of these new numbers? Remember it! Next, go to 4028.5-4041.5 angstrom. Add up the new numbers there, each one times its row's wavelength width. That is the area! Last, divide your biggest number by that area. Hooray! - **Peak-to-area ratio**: 0.10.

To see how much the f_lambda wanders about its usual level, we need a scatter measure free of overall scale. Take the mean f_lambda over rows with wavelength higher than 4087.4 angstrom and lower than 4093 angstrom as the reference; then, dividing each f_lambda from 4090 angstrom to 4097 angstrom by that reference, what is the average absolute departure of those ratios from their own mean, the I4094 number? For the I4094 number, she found 0.071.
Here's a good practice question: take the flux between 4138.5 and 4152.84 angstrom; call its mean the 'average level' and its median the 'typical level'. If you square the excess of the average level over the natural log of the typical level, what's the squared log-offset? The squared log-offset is 20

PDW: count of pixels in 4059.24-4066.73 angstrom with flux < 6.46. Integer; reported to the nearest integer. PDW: 6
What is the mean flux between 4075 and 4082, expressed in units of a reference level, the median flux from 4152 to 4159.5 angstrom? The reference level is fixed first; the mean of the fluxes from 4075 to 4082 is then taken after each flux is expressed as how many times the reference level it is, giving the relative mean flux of 1.02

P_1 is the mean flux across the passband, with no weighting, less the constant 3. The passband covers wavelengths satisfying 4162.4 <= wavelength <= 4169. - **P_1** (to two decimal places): 3.45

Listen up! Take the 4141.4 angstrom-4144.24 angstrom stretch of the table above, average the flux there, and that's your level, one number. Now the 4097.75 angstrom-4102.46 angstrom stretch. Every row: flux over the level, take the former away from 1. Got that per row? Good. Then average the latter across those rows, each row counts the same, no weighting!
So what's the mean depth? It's 0.20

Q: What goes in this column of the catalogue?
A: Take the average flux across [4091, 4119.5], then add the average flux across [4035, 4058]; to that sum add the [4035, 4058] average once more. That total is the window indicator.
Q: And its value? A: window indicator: 18.6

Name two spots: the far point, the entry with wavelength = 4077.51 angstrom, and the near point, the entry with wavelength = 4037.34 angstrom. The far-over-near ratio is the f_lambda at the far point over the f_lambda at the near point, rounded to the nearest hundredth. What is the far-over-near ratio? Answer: 0.97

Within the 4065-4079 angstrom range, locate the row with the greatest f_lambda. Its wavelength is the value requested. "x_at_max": 4072.82 angstrom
